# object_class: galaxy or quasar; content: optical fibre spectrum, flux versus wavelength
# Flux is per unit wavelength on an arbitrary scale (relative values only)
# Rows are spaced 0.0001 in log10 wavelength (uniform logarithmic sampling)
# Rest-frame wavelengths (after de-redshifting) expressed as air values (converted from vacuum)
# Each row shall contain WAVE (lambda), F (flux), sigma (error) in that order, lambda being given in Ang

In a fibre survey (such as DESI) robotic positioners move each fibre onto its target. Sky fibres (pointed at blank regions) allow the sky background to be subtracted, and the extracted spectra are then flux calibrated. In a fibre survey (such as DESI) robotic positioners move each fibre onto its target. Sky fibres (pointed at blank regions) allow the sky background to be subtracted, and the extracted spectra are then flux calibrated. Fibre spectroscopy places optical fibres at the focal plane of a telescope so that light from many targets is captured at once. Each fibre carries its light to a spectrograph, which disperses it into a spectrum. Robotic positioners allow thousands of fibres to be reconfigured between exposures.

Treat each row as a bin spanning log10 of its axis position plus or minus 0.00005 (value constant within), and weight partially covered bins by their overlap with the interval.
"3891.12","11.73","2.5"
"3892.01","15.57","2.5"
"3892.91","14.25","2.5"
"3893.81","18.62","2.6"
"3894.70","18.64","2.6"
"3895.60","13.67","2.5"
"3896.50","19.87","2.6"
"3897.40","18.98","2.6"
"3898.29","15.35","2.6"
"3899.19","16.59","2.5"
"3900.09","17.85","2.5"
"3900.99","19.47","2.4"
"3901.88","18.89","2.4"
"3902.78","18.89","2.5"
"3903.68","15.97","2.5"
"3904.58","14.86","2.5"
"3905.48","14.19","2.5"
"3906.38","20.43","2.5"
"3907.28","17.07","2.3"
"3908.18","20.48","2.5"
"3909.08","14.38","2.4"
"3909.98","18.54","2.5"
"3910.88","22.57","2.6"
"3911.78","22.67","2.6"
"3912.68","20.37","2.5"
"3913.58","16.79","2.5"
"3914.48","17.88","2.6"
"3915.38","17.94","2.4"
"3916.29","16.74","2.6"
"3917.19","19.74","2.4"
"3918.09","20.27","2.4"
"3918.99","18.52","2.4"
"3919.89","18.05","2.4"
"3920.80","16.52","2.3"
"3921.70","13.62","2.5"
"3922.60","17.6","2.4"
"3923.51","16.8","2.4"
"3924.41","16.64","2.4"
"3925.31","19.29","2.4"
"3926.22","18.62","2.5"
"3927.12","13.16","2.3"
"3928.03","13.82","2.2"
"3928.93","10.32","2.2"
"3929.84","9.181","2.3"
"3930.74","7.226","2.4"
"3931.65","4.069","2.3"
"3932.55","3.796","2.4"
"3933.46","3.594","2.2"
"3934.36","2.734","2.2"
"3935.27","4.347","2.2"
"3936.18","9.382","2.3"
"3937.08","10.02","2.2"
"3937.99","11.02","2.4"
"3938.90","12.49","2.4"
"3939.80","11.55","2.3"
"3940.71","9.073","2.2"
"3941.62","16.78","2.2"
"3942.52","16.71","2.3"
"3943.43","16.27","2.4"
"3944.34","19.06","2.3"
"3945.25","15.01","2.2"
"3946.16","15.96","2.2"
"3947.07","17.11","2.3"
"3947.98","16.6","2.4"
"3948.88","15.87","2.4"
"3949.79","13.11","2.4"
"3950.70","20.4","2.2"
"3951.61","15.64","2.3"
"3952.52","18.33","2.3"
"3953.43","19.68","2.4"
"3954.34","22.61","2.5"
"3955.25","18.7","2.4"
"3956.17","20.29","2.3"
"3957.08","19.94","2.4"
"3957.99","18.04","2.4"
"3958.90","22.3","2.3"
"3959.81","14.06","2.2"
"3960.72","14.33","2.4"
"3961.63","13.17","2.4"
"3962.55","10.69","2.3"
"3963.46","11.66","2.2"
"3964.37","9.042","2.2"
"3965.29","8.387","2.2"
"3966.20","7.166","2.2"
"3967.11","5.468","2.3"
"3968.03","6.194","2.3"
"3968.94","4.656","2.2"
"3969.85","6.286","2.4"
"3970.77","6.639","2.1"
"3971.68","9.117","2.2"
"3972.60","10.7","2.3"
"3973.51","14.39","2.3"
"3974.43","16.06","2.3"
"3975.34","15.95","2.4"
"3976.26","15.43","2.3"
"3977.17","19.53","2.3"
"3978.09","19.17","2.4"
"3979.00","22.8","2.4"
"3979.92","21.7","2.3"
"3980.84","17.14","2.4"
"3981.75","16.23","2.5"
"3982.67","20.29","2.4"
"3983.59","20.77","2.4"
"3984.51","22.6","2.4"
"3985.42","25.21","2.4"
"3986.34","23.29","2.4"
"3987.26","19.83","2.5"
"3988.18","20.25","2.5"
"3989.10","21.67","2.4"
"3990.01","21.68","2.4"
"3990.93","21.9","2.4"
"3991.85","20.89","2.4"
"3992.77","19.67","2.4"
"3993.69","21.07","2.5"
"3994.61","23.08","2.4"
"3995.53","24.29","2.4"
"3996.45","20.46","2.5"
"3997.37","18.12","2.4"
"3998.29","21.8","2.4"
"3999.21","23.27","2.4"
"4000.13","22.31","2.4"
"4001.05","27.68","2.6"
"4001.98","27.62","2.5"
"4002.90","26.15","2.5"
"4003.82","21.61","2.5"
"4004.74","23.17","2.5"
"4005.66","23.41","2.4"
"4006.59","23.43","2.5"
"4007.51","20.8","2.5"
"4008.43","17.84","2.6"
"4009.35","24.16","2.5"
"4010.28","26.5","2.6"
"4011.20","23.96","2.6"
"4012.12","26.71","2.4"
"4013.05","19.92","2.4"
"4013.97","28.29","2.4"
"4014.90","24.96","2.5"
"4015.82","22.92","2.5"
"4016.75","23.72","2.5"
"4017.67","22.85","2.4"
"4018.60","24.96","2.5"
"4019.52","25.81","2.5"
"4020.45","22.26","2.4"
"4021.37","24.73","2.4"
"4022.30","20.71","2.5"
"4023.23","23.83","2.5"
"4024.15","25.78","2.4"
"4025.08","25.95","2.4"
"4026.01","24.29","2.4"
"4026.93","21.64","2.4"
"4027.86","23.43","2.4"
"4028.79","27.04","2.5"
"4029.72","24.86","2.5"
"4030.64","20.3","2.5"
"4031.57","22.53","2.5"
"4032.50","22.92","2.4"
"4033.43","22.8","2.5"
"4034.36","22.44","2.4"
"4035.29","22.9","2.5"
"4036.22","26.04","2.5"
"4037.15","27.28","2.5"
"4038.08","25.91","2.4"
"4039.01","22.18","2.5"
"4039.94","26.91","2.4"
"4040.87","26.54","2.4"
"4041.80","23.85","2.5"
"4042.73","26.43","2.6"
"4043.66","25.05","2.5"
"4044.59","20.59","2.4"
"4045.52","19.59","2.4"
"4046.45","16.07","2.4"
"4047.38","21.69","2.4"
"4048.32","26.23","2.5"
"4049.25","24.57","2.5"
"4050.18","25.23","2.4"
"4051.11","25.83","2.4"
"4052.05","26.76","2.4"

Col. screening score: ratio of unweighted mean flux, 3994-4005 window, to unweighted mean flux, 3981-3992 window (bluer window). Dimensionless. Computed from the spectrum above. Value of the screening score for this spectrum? 1.10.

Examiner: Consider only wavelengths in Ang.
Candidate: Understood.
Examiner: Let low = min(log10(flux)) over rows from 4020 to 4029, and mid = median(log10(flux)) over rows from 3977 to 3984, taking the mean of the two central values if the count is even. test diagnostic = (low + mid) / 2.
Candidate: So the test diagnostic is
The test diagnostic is 1.31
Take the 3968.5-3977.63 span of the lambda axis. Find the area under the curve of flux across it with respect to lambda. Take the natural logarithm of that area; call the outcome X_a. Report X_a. 4.69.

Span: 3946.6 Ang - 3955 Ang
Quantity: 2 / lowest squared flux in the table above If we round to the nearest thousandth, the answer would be 0.012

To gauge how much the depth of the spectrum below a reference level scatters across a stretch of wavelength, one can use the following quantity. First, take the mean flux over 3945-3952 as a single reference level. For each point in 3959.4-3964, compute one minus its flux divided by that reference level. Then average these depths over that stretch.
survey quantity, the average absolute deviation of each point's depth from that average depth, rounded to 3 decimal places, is 0.079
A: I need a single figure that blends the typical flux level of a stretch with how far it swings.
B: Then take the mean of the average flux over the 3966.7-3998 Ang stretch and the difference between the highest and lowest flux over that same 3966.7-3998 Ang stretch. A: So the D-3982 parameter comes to 19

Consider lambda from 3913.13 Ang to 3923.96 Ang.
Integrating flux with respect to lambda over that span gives 190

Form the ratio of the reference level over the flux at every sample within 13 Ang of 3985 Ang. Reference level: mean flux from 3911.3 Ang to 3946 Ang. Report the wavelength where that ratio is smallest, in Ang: 3985.42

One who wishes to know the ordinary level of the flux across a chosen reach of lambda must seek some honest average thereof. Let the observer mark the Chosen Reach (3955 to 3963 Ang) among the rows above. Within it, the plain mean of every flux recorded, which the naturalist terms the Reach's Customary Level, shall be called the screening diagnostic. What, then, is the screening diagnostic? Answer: 16.8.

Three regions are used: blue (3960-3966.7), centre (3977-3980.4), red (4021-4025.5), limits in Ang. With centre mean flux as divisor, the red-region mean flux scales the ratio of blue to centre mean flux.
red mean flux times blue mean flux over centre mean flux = 12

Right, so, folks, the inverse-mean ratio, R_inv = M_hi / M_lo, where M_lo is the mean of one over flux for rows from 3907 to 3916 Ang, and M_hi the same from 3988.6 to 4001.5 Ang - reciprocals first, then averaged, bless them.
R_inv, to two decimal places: 0.85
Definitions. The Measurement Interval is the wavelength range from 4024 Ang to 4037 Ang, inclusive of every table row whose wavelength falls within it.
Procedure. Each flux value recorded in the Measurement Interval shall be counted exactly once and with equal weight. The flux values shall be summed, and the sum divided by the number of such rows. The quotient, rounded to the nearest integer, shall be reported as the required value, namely 24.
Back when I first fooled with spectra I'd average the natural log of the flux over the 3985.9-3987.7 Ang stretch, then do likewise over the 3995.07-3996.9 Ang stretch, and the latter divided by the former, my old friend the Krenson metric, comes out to 1.01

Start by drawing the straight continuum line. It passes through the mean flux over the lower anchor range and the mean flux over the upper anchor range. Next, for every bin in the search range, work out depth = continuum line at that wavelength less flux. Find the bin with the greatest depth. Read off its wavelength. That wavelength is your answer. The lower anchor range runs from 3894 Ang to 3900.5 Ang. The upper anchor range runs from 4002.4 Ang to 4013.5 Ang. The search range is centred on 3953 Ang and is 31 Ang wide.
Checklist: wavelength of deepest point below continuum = 3967.11 Ang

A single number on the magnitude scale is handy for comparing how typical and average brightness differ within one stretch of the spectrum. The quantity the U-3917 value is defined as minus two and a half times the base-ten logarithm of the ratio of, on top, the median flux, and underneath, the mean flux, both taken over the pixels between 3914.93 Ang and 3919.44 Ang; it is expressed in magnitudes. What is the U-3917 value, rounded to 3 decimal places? 0.007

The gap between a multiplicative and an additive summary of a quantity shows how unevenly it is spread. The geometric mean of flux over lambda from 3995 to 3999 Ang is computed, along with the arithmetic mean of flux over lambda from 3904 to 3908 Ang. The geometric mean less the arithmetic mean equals 4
